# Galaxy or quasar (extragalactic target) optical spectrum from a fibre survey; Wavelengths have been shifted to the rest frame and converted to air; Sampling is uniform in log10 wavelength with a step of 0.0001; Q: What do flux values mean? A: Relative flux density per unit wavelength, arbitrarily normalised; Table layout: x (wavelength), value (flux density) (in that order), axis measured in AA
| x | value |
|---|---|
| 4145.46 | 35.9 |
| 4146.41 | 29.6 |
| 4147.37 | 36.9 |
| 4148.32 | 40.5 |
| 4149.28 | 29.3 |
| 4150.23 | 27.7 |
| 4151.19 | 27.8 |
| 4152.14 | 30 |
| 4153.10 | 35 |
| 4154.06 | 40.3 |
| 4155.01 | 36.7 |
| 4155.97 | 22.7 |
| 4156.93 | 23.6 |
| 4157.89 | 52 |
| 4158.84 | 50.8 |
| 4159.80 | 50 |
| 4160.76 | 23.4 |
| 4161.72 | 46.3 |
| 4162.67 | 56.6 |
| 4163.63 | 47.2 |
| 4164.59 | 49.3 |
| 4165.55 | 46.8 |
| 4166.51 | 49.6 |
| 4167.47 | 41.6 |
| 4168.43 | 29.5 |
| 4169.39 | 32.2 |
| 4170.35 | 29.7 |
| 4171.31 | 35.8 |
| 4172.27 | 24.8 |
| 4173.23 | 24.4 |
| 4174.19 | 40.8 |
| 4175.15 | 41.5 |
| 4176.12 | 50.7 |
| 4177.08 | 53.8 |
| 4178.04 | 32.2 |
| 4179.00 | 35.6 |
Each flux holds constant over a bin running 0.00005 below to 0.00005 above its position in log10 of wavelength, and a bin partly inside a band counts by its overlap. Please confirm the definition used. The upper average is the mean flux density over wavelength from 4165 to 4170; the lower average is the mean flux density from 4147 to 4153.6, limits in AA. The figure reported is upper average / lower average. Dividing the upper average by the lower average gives 1.23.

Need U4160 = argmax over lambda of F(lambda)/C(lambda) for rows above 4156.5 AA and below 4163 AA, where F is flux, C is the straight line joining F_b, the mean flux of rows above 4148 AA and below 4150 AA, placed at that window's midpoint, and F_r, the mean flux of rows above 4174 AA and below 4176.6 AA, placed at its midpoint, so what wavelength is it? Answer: 4162.67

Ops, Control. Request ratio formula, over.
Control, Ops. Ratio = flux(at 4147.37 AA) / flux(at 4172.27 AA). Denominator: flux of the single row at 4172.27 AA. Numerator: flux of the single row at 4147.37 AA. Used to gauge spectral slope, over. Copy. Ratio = 1.5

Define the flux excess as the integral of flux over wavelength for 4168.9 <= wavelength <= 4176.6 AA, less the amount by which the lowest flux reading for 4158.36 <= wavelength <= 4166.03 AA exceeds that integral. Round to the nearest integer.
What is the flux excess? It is 515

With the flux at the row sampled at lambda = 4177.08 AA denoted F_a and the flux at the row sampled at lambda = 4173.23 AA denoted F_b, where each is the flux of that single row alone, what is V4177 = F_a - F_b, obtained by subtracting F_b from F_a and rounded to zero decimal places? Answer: 29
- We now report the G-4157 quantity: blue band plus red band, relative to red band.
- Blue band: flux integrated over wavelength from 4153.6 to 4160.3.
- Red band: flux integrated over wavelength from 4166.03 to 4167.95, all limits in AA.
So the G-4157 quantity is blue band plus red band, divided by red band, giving 4.0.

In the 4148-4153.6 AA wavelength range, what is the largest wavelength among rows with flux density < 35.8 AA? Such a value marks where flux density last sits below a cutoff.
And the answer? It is 4153.10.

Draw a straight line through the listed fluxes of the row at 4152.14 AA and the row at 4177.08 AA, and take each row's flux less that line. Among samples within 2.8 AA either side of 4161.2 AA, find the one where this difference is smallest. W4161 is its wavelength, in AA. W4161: 4160.76 AA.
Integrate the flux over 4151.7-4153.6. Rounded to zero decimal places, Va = 62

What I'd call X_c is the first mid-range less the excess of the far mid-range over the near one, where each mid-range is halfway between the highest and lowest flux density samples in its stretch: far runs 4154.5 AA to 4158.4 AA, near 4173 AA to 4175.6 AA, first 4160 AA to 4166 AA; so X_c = 35.6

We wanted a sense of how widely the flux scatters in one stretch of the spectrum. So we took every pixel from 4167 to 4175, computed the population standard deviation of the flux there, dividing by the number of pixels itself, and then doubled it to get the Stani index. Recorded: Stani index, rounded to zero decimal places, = 12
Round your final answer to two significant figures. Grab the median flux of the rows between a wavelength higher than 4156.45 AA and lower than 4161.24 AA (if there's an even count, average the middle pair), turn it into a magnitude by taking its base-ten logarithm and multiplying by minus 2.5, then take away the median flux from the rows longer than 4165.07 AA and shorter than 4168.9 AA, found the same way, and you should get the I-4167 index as -48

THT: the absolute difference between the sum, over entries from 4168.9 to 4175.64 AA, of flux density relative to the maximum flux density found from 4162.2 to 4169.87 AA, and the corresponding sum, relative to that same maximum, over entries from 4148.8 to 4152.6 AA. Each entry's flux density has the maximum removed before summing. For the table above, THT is 55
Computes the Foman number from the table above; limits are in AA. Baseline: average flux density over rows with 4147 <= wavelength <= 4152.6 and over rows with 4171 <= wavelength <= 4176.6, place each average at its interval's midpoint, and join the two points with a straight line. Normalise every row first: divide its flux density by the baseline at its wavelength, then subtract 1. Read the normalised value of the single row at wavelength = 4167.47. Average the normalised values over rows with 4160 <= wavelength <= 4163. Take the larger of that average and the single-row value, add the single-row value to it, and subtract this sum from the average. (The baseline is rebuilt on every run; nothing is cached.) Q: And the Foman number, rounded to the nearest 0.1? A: -0.2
